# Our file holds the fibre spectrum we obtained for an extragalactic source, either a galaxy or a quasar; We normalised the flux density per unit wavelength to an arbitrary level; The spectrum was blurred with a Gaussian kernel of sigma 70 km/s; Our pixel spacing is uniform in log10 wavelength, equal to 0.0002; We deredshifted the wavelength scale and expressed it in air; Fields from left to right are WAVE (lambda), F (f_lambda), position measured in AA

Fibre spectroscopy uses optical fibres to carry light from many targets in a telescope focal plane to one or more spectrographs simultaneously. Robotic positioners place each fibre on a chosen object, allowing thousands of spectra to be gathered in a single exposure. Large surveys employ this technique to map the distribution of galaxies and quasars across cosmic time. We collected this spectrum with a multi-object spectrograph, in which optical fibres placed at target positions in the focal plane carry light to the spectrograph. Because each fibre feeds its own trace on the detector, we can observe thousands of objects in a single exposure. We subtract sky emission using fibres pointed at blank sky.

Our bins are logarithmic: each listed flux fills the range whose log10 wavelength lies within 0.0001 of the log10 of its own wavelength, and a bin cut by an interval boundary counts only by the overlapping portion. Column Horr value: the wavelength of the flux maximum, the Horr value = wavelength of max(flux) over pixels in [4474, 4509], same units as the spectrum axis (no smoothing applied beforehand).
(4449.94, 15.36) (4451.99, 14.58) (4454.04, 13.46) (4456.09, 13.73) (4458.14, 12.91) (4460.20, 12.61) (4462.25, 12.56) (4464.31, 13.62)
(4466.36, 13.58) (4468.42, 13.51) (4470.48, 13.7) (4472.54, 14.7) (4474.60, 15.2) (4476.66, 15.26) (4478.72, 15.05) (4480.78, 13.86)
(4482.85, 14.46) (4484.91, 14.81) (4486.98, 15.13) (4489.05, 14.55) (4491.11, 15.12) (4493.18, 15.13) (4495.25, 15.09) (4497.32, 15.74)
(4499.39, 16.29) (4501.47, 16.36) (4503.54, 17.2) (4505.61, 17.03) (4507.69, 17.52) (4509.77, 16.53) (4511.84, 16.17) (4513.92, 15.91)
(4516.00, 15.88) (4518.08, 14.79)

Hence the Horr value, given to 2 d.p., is 4507.69 AA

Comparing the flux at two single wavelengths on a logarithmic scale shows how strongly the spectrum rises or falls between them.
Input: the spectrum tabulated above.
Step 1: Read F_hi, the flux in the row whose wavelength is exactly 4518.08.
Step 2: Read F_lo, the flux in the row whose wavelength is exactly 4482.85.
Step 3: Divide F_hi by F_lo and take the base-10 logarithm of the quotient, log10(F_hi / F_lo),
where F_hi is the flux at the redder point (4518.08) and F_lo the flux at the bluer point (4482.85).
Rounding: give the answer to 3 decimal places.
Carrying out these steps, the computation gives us 0.010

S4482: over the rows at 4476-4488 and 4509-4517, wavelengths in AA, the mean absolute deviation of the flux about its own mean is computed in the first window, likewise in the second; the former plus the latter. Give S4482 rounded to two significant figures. 0.63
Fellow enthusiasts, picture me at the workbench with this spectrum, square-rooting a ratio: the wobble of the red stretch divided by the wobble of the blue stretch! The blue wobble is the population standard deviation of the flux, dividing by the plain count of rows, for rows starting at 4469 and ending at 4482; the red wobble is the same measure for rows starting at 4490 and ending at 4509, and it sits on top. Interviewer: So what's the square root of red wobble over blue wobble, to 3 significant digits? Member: 1.19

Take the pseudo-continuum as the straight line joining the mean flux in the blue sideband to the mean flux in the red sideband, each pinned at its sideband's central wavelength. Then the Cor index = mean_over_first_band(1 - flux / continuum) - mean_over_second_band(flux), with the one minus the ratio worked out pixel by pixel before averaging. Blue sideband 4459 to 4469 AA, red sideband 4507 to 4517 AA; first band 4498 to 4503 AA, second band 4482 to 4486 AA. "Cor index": -14.7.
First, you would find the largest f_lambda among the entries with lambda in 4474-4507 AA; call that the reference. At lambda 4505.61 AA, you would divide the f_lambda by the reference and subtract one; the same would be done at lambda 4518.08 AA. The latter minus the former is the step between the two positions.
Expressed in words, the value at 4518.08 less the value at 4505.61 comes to -0.13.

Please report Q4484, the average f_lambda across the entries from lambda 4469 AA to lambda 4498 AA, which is 14.8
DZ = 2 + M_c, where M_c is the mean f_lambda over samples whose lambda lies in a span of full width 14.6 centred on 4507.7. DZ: 18.7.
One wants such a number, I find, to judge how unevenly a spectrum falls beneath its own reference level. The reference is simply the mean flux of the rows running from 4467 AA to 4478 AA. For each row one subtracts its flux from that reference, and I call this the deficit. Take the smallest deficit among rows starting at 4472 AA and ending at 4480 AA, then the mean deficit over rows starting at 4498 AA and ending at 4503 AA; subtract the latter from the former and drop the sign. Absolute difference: 1.1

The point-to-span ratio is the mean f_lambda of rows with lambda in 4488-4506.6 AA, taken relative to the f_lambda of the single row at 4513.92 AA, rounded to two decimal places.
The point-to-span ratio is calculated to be 1.00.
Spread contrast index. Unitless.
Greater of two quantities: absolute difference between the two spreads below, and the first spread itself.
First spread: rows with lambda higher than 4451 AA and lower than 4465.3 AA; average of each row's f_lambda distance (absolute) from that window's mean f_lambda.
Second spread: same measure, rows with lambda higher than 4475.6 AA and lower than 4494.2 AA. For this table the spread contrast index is 0.57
